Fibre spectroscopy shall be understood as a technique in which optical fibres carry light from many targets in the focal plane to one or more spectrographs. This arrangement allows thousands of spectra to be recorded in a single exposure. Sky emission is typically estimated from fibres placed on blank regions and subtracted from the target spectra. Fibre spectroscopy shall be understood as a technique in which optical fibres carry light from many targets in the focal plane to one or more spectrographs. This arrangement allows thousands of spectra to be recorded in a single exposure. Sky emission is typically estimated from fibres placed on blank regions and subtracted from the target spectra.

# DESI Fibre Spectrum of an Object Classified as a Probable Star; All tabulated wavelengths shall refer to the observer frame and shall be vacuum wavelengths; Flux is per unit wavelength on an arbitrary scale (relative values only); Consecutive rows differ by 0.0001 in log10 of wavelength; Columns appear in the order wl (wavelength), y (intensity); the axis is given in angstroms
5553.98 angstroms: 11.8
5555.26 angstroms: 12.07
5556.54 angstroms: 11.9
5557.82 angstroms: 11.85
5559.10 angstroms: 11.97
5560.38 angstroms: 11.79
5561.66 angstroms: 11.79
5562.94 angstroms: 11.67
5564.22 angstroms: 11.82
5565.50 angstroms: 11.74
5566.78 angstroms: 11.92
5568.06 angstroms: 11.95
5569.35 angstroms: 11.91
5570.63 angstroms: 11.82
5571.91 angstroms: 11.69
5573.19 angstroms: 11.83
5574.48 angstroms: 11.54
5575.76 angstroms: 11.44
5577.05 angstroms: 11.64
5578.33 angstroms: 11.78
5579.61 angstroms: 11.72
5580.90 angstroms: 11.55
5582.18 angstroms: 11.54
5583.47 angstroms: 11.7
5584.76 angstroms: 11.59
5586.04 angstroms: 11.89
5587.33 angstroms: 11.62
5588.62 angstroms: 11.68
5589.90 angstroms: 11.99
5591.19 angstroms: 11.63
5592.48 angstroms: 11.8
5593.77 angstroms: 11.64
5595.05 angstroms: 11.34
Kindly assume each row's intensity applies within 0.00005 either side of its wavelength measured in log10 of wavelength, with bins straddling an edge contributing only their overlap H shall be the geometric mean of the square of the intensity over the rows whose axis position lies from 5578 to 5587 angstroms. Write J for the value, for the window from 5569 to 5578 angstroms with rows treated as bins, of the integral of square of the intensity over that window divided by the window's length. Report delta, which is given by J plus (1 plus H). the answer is 274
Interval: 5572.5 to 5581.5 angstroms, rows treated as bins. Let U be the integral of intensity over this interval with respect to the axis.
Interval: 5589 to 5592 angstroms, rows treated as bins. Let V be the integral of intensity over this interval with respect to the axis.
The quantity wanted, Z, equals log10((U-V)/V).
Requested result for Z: 0.3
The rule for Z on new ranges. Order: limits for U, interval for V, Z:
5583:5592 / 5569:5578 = -2.6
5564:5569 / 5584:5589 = -1.8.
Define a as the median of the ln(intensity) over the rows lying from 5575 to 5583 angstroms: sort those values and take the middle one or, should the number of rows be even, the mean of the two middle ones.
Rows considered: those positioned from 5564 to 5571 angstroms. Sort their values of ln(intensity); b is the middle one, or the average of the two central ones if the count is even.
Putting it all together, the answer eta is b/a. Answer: 1.01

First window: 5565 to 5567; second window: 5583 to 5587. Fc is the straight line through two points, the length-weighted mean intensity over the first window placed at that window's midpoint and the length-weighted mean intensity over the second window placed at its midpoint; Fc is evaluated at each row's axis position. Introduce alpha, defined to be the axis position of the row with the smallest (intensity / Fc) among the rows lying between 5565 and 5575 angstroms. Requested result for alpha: 5574.48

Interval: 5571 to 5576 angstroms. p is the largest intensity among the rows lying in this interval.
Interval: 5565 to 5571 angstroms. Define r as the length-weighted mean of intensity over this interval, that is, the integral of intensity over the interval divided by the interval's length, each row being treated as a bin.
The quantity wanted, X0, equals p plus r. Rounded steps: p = 11.83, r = 11.9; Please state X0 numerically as 23.7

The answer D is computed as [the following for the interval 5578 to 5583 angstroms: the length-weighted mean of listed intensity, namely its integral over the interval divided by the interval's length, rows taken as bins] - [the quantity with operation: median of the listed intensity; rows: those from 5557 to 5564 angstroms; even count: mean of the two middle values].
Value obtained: -0.149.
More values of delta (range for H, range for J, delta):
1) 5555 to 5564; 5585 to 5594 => 280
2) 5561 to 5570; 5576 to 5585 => 276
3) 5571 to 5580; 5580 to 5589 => 273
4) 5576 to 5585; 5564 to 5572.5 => 277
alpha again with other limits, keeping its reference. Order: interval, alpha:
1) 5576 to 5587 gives 5582.18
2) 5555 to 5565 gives 5562.94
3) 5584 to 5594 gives 5584.76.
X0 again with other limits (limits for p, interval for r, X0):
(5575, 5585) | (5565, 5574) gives 23.6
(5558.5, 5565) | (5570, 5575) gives 23.7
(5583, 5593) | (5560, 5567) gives 23.8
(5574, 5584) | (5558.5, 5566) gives 23.6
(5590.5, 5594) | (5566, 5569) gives 23.7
